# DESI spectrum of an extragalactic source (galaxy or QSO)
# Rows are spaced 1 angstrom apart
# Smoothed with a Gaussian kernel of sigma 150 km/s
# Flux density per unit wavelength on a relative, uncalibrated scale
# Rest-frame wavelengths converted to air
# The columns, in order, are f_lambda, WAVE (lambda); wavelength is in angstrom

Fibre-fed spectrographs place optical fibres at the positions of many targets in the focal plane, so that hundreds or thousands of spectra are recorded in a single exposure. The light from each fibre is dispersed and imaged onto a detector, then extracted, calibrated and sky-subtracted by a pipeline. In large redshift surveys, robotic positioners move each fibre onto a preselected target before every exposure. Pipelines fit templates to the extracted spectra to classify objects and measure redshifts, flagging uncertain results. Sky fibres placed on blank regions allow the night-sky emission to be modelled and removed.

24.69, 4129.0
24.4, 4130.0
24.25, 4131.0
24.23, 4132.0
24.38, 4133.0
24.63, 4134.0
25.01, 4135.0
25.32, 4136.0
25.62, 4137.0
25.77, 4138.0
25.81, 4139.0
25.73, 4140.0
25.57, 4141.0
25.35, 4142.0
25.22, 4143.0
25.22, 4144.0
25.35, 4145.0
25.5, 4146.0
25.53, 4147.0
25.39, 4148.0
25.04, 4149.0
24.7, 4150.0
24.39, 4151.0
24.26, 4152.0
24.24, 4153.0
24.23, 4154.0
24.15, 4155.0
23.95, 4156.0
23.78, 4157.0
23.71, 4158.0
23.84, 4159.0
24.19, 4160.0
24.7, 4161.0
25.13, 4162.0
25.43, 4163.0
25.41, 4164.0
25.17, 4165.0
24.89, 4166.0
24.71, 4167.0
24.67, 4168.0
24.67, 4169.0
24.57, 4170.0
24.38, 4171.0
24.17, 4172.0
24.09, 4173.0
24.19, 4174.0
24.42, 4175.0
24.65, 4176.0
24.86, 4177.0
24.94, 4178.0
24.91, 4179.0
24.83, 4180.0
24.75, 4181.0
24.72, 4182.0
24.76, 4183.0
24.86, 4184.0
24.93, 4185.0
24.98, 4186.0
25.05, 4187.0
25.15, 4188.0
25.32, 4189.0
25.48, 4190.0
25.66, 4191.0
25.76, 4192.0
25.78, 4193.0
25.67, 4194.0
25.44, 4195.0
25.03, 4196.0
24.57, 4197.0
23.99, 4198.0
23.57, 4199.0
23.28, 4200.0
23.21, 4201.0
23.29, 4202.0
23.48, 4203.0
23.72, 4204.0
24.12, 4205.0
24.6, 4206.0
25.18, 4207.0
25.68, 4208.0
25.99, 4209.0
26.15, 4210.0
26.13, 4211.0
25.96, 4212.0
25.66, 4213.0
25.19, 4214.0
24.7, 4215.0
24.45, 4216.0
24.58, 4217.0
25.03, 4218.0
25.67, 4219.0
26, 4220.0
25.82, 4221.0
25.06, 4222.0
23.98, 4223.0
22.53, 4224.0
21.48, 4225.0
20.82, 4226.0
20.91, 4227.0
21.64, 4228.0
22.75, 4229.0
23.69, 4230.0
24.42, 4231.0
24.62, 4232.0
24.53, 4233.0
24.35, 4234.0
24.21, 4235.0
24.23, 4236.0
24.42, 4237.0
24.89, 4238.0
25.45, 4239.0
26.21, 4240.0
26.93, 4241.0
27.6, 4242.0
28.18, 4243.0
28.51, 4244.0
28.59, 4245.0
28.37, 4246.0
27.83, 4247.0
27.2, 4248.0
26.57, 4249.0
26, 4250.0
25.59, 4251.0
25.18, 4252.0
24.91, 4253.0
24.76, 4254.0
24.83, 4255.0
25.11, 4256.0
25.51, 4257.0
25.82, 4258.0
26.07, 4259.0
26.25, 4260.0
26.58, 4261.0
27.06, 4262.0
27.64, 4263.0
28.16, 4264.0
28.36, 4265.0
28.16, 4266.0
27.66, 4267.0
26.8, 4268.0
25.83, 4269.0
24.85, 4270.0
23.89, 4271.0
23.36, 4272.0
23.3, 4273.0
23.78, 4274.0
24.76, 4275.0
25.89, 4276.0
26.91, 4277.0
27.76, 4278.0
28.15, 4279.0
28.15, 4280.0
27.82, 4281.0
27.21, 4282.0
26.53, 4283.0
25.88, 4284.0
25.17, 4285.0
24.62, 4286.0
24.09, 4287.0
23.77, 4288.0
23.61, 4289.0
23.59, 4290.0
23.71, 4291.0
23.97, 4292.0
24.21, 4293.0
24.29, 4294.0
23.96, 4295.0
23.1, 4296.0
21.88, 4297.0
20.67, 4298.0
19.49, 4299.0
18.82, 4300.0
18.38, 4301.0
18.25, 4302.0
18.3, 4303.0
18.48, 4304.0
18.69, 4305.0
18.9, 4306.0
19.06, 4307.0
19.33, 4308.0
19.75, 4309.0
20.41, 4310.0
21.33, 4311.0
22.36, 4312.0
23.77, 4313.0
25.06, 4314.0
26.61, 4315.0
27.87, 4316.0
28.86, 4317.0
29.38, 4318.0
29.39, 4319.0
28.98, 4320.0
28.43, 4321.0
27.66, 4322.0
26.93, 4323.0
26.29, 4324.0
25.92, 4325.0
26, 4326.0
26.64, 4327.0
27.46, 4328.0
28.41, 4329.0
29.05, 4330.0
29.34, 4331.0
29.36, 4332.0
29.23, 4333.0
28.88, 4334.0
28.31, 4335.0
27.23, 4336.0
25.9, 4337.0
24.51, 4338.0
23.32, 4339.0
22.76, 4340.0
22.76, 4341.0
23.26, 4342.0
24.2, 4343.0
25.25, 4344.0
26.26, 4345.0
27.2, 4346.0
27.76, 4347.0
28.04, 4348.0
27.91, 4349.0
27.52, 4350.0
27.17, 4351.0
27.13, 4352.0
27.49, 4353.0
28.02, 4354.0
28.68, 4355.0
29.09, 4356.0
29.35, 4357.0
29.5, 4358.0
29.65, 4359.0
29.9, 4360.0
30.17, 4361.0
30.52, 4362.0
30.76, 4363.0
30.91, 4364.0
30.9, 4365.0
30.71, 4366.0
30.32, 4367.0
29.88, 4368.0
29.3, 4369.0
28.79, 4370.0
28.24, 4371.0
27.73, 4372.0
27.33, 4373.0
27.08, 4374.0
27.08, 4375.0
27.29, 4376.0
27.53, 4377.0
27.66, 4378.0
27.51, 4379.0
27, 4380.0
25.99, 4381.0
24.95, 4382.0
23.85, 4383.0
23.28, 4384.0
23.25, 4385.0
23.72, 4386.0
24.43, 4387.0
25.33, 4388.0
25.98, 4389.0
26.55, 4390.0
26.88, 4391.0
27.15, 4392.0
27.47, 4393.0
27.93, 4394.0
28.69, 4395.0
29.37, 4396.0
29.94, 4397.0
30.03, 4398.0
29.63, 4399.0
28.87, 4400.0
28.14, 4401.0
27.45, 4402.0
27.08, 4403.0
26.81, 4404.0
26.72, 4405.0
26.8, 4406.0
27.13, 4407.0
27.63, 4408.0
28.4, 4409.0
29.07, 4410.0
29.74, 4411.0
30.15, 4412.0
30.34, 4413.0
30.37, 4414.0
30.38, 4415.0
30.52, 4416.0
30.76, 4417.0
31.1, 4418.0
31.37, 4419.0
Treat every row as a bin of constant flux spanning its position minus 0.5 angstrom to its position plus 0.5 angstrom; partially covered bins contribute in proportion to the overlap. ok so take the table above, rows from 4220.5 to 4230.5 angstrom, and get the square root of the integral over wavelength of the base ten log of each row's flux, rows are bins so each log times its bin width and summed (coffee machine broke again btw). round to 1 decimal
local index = 3.7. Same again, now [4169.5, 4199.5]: 6.5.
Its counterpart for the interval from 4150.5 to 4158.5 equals 3.3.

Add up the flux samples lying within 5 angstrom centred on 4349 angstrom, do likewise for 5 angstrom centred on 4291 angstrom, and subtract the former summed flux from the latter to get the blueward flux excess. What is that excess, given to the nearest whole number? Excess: -19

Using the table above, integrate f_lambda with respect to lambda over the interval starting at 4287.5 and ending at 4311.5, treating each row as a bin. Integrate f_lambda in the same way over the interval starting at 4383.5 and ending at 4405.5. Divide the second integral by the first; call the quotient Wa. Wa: 1.2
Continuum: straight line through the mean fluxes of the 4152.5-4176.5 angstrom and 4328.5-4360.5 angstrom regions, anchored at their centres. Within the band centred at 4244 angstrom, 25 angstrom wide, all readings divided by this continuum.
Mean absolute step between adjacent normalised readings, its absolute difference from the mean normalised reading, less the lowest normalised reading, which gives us 0.048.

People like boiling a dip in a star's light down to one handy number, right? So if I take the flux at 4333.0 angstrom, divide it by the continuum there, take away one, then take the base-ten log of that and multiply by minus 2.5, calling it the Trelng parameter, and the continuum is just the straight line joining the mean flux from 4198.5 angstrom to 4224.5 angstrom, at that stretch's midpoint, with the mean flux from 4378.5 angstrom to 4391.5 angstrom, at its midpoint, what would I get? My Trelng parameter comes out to 2.0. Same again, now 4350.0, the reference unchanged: 2.6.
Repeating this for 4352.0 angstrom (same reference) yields 2.8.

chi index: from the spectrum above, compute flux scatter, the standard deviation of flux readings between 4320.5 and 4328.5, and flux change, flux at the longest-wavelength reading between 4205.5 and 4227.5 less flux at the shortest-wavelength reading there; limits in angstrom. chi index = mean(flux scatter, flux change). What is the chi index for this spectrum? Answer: -1.4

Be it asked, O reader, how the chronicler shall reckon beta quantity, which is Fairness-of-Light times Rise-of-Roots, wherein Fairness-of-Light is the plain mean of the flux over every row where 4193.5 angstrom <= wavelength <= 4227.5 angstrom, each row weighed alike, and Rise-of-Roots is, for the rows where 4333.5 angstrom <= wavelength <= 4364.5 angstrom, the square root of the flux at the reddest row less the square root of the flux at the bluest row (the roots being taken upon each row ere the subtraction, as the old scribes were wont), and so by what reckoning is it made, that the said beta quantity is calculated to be 5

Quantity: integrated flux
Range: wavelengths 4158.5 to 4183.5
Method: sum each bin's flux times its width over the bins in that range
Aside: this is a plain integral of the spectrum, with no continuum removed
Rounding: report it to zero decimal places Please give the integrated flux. 617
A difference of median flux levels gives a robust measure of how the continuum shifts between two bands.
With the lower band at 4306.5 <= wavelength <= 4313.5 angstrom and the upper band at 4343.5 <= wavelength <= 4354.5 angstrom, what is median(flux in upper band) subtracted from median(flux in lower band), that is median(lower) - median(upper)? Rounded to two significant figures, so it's -7.1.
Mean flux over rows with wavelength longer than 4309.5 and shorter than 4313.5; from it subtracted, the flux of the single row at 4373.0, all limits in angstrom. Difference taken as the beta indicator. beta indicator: -5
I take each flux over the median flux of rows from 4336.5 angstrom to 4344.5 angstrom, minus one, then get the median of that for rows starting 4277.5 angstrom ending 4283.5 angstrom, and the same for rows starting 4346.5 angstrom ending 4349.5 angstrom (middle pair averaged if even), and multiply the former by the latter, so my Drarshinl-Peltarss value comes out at 0.030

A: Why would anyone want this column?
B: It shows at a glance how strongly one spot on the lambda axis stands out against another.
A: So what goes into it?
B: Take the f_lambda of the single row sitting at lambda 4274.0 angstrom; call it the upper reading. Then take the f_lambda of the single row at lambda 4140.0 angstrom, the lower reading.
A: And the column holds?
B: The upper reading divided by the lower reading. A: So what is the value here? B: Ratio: 0.92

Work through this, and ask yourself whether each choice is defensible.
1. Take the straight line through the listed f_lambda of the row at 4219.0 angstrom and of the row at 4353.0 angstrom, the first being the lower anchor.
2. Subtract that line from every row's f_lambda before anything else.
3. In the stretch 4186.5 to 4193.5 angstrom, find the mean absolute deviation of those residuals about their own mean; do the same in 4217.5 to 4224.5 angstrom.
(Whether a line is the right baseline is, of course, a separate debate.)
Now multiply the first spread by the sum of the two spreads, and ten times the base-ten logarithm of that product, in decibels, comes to -5.9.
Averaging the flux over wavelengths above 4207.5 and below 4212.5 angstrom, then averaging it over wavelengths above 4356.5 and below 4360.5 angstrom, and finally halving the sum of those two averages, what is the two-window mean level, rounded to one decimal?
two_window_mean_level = 27.8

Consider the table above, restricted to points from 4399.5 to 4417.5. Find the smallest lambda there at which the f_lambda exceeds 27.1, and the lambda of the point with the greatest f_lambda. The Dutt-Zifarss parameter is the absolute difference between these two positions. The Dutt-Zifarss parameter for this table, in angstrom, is 17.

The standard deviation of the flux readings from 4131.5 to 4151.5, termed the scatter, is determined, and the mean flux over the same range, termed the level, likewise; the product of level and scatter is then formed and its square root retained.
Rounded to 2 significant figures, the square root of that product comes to 3.5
